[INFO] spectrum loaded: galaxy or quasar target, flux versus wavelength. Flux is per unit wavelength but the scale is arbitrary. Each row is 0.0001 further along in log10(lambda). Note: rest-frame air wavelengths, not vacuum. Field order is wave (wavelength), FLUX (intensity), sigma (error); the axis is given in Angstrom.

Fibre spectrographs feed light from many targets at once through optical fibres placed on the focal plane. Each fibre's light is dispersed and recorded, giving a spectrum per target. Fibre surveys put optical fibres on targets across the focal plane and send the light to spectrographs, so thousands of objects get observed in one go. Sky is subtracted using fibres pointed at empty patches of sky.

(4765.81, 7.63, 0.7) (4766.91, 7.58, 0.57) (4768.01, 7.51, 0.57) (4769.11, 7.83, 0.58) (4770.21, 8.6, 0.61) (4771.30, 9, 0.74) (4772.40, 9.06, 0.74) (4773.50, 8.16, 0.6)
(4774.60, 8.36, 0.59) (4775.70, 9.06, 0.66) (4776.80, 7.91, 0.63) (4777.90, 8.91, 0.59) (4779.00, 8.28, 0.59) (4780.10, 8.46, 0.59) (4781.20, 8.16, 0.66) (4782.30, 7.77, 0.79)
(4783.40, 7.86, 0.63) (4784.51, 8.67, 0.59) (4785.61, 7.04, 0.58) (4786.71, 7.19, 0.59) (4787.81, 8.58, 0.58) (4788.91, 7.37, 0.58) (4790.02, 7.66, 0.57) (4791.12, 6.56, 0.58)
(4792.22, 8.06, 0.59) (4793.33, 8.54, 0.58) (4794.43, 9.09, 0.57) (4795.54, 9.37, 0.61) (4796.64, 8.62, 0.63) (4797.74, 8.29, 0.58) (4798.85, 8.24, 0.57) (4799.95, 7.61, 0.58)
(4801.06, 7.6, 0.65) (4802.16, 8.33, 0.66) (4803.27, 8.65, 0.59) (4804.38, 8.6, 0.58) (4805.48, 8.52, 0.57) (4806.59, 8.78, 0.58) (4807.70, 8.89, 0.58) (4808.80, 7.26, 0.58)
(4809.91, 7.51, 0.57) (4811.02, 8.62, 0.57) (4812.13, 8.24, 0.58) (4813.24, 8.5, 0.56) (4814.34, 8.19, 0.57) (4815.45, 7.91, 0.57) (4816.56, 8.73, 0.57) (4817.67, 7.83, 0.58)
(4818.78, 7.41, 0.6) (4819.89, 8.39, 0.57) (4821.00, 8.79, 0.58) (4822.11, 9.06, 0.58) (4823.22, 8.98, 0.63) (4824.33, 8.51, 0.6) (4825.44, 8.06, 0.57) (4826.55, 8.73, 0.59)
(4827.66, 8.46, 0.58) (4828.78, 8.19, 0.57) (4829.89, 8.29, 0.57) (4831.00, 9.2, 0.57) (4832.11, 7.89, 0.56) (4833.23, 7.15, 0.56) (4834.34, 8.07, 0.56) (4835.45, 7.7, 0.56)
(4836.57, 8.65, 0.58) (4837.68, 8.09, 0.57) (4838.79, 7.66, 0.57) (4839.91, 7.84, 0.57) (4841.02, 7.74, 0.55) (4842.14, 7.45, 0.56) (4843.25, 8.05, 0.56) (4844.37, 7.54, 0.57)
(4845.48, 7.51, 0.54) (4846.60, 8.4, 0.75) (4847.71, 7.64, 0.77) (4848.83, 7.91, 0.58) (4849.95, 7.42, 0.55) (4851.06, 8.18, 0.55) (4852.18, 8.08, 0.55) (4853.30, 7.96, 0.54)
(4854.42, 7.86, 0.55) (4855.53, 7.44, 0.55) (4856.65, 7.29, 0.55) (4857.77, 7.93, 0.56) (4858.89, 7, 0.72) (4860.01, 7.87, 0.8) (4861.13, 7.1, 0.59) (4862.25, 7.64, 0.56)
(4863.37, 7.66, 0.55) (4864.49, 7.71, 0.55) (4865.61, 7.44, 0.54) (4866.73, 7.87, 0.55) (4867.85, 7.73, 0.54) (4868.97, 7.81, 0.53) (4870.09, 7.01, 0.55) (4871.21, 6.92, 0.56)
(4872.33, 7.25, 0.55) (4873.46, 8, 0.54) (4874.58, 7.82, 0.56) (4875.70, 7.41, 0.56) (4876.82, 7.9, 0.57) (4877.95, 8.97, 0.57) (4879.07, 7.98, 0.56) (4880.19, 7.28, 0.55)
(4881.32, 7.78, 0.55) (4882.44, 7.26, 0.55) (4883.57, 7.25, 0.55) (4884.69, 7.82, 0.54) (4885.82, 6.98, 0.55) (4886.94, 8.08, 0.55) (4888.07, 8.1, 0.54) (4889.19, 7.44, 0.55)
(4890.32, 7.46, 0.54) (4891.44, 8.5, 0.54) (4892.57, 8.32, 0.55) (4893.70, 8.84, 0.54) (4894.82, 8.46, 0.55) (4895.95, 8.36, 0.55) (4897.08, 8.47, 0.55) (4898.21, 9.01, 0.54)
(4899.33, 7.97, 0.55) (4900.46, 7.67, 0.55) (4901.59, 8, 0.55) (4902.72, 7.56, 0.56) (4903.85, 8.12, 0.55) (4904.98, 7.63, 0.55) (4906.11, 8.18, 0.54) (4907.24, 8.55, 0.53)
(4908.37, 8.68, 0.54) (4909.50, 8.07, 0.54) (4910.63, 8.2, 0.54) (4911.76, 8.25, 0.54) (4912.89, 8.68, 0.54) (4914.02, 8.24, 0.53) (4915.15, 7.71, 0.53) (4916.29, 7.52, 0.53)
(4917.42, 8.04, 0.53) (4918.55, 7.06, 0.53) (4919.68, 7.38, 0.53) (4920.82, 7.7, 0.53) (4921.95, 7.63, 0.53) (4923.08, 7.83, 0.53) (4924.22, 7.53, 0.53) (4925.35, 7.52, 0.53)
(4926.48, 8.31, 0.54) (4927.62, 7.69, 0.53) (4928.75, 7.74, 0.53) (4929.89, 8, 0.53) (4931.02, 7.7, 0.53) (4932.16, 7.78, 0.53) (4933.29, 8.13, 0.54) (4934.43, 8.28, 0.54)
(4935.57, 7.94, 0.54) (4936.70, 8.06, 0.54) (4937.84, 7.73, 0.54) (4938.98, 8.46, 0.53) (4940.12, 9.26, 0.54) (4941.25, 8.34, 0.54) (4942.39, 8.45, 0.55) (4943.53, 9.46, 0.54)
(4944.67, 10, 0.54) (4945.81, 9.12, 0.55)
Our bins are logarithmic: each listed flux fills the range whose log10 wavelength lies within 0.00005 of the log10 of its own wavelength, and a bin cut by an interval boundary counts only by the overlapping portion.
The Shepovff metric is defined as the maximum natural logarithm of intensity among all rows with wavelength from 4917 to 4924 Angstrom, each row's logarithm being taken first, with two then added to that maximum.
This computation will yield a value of 4.08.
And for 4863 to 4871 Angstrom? 4.06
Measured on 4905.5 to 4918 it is 4.16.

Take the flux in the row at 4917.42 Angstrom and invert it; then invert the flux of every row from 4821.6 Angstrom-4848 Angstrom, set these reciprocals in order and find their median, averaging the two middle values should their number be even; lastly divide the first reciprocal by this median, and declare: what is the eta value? 1.00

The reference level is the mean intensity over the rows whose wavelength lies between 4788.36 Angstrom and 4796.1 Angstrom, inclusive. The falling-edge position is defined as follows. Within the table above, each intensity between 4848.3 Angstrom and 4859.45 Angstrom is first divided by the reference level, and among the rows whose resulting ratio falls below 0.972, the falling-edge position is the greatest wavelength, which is 4858.89 Angstrom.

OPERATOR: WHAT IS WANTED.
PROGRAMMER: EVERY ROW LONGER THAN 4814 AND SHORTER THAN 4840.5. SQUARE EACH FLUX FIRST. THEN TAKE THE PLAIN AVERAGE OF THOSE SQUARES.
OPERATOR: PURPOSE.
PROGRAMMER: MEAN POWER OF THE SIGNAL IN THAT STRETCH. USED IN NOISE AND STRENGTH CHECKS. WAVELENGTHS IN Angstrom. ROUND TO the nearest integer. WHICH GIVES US 68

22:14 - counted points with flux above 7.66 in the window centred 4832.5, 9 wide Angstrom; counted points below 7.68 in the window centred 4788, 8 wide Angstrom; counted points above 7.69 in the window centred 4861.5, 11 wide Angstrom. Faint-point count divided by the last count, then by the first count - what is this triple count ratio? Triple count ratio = 0.179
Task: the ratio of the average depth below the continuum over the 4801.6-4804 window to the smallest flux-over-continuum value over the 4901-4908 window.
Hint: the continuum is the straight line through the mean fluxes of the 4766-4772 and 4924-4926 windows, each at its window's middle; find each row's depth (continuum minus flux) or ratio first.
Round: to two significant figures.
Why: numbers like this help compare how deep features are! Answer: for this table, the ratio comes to -0.51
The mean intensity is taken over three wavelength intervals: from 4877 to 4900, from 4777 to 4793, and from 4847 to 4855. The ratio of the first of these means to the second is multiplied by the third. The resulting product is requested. 8.0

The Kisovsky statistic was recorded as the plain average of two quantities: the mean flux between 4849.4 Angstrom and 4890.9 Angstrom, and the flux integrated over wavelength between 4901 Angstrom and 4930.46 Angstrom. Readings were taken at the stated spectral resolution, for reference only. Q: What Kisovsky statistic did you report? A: 120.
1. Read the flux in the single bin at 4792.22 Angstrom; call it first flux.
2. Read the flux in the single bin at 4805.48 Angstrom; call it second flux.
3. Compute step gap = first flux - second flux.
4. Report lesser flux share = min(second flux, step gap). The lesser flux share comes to -0.46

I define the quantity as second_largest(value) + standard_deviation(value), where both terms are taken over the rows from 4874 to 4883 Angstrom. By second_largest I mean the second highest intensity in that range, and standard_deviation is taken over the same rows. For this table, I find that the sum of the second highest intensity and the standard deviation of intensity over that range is 8.5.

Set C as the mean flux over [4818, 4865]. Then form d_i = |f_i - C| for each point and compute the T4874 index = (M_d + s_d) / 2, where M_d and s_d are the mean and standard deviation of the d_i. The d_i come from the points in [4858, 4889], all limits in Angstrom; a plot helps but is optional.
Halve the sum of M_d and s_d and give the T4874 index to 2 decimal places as 0.40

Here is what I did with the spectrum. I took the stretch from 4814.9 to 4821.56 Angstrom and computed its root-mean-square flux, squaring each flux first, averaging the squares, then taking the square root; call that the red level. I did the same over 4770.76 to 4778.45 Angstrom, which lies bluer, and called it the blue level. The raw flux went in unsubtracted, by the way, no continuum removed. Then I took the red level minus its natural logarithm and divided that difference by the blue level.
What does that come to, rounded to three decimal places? 0.704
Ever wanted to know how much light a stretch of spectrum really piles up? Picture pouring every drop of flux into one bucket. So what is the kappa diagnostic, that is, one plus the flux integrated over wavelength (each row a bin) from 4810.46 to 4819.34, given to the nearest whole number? 74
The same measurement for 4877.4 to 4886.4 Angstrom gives 70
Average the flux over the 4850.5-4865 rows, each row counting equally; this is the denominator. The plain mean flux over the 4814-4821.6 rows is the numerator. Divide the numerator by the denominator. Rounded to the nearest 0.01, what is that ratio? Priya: 1.07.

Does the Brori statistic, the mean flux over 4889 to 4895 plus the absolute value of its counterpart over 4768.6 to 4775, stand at 16.7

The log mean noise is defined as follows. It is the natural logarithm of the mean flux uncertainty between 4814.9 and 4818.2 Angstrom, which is -0.56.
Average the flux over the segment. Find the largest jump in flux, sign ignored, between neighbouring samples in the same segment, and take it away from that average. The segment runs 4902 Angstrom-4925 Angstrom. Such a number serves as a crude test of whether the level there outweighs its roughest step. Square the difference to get 48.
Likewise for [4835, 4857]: 47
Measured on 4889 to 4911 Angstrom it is 51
